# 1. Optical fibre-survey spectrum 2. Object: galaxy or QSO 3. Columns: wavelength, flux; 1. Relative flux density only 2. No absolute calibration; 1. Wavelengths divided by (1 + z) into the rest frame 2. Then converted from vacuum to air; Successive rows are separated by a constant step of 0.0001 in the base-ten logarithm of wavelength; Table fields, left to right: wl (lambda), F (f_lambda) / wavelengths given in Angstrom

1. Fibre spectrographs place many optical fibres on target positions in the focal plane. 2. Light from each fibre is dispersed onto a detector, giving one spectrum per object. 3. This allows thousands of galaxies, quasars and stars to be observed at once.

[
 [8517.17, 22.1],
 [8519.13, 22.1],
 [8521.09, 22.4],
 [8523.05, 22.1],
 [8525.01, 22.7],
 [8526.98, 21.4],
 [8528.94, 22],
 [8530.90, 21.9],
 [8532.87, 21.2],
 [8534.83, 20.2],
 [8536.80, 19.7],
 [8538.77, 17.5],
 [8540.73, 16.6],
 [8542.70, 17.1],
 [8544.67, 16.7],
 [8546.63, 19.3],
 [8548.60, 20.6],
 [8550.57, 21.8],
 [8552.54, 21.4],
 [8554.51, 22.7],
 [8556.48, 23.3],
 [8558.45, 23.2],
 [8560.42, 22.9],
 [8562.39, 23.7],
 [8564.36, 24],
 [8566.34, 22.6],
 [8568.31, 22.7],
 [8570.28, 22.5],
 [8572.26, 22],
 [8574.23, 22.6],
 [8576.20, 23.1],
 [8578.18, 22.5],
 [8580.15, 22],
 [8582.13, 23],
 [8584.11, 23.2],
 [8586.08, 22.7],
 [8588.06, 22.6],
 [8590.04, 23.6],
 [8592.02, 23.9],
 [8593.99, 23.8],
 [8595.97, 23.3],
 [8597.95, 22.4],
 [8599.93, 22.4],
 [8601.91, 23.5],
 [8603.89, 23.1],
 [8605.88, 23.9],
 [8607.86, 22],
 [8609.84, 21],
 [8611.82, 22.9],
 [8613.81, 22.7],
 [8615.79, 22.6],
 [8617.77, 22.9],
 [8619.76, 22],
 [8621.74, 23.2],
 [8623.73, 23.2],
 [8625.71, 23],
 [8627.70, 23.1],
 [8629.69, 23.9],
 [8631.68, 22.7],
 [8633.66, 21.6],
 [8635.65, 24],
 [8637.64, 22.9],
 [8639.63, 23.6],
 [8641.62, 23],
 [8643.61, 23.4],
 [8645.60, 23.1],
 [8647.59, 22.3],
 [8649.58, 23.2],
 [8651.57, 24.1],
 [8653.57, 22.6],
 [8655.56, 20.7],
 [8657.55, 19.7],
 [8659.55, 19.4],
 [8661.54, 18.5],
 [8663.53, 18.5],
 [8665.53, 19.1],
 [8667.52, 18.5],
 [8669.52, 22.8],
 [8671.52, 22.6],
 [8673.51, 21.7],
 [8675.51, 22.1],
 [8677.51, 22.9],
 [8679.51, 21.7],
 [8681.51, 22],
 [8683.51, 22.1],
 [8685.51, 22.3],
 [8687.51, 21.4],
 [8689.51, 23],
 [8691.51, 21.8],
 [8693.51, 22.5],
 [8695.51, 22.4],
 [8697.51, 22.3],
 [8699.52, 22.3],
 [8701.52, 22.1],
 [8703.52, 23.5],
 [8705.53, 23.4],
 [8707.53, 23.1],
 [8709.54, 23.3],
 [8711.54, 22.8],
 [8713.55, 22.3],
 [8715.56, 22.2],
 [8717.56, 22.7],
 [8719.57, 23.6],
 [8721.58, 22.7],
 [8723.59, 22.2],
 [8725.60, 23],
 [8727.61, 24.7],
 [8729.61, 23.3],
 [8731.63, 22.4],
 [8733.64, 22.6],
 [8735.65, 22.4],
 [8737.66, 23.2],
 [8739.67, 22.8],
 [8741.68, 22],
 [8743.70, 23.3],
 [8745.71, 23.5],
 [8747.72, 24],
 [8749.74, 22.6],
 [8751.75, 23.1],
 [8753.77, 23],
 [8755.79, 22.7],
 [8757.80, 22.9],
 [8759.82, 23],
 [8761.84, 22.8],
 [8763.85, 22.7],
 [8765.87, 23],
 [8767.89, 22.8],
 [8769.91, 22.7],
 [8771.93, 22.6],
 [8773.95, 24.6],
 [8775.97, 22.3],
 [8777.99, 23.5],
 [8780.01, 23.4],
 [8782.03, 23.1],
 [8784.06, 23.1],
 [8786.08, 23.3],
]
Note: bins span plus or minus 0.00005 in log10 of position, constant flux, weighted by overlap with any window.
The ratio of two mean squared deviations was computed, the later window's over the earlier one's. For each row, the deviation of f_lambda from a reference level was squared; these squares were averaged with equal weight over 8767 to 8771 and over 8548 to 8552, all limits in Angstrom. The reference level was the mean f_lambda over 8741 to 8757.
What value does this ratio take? 0.0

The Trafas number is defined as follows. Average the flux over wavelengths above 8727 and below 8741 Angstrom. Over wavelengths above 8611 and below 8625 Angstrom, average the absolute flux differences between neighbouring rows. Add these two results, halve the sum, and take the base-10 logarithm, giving 1.07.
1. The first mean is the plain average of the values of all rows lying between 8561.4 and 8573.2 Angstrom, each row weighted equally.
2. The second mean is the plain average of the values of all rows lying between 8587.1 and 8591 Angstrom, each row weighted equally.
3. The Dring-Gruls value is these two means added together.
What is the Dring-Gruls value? 46.0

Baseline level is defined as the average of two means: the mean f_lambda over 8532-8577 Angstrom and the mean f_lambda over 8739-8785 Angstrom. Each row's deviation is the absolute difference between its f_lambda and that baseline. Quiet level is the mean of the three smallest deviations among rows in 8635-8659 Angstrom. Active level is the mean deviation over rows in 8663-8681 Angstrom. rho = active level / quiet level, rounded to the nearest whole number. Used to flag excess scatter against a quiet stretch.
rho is 3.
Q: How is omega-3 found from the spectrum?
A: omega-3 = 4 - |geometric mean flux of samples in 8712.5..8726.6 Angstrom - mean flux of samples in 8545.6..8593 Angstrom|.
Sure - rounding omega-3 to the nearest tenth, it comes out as 3.9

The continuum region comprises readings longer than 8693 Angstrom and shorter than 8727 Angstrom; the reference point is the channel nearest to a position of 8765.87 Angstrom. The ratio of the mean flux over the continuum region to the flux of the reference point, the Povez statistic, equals 0.99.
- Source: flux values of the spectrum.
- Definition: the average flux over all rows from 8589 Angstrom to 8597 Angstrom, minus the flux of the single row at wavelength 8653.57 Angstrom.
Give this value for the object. 1.0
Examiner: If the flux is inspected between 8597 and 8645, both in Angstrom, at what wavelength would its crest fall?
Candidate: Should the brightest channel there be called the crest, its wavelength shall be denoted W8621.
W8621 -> 8635.65 Angstrom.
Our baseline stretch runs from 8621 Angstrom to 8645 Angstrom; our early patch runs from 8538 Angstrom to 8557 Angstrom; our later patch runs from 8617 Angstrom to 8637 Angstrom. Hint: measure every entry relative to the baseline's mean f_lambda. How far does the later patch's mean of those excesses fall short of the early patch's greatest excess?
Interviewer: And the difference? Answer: 0.34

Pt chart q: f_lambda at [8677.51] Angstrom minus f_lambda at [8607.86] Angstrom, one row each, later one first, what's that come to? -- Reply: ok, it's 0.9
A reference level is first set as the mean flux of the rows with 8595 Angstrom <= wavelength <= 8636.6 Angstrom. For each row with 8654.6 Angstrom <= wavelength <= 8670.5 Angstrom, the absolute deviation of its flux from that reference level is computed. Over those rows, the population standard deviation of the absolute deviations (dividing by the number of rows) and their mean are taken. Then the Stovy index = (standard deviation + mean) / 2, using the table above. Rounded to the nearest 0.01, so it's 2.28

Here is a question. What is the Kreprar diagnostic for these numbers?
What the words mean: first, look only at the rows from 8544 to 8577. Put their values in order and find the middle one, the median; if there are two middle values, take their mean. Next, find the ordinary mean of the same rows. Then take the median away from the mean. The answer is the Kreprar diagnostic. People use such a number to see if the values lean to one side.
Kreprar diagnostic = -0.5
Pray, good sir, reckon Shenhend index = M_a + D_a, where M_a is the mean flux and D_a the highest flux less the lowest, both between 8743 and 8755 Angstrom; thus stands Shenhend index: 24.6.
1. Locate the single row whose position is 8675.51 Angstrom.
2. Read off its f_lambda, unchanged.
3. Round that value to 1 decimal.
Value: 22.1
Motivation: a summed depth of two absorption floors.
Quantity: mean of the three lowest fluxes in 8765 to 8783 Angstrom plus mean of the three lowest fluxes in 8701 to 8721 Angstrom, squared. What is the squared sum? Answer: 2001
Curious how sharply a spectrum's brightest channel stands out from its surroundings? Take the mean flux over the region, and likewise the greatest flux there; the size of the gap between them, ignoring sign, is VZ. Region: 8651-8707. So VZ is 2.46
